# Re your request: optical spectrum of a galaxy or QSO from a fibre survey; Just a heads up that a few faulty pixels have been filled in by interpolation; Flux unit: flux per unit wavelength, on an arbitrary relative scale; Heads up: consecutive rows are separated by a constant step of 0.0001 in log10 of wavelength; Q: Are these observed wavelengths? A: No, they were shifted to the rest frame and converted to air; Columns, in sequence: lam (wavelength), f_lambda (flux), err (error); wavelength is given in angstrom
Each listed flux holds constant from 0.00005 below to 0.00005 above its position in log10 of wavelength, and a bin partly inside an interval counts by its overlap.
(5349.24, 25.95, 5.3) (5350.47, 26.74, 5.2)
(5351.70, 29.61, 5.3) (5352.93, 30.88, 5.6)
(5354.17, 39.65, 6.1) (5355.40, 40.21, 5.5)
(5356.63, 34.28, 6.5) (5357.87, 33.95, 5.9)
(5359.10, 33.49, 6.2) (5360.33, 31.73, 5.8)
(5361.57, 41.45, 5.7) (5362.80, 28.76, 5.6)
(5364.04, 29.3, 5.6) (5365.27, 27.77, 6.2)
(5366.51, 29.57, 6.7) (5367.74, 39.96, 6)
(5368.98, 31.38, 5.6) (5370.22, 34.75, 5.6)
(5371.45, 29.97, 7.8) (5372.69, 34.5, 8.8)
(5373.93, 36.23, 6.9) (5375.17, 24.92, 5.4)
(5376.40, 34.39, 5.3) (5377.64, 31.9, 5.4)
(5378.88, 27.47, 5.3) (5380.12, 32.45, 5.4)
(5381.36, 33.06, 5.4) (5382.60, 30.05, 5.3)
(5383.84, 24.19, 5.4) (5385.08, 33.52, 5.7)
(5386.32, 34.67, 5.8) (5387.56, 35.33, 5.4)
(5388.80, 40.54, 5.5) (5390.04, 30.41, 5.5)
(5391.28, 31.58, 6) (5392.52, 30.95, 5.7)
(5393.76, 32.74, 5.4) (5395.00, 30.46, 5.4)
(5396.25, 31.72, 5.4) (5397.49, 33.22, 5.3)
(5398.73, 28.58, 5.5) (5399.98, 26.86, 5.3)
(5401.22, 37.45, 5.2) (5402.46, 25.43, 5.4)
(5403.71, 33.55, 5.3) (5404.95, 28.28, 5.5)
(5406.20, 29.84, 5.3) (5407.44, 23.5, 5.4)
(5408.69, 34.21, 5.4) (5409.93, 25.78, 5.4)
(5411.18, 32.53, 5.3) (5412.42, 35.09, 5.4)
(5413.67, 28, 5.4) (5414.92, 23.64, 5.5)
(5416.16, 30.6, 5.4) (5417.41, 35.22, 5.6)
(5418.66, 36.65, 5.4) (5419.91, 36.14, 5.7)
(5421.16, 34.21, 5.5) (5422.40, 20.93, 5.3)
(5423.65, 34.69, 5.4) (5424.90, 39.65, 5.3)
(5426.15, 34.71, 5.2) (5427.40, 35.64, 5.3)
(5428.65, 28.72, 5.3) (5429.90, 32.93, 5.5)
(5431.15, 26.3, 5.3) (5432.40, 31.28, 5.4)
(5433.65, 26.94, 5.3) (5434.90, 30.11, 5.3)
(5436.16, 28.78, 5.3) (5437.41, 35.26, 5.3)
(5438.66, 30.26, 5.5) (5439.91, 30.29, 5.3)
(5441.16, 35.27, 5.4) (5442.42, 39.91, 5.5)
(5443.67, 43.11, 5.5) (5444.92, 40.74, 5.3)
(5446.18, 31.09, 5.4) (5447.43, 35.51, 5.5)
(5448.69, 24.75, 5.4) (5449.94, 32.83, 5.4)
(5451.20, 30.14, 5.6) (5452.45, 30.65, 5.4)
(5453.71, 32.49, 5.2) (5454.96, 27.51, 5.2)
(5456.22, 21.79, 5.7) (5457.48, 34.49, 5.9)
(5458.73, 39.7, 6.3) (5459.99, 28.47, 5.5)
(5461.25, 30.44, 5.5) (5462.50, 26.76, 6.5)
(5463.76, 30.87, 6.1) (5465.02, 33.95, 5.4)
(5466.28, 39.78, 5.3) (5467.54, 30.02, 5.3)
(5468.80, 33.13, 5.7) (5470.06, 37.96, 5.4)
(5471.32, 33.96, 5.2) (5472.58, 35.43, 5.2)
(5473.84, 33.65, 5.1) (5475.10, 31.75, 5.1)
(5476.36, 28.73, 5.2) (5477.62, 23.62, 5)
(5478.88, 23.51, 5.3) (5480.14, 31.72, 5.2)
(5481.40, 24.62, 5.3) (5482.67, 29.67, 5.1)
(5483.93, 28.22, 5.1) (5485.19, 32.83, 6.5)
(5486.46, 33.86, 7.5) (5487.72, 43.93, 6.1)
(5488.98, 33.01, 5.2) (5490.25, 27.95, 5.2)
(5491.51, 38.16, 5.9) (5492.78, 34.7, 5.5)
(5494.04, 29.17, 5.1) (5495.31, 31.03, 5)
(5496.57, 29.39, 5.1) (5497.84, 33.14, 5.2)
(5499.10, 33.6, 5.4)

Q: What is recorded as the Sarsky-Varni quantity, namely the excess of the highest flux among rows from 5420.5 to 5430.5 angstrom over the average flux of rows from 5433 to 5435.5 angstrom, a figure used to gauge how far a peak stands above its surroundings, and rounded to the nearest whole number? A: 11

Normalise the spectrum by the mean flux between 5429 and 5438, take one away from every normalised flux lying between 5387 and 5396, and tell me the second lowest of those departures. 0.01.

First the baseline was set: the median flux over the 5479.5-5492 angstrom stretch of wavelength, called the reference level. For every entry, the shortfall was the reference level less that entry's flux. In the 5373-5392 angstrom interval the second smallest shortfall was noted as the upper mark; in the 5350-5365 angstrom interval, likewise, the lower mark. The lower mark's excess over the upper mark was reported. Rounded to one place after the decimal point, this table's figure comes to -4.0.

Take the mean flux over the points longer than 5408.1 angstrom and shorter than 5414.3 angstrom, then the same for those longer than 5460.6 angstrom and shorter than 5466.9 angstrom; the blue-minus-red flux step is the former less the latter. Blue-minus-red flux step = -1.2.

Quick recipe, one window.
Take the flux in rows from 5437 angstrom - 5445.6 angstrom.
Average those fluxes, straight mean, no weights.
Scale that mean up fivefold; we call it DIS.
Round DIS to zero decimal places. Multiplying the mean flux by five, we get 182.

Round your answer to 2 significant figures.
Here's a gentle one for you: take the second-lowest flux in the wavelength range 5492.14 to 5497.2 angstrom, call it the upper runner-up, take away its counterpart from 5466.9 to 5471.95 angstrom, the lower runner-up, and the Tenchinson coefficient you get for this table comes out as -3.7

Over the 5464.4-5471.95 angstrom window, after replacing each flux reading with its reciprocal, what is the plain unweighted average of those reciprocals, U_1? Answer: 0.0290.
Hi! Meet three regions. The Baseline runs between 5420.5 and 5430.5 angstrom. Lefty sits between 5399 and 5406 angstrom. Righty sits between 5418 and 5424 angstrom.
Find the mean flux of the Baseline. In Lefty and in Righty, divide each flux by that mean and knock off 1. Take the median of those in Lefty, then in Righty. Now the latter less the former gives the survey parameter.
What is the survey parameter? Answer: 0.20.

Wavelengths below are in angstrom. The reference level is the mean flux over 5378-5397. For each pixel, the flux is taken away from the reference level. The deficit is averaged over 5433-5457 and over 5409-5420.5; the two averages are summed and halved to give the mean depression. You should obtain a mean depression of 0.2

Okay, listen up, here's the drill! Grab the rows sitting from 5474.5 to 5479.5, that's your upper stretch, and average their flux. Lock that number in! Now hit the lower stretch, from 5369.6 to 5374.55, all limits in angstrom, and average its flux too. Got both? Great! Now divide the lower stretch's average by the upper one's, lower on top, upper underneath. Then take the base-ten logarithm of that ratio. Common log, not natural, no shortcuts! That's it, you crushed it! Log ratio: 0.10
